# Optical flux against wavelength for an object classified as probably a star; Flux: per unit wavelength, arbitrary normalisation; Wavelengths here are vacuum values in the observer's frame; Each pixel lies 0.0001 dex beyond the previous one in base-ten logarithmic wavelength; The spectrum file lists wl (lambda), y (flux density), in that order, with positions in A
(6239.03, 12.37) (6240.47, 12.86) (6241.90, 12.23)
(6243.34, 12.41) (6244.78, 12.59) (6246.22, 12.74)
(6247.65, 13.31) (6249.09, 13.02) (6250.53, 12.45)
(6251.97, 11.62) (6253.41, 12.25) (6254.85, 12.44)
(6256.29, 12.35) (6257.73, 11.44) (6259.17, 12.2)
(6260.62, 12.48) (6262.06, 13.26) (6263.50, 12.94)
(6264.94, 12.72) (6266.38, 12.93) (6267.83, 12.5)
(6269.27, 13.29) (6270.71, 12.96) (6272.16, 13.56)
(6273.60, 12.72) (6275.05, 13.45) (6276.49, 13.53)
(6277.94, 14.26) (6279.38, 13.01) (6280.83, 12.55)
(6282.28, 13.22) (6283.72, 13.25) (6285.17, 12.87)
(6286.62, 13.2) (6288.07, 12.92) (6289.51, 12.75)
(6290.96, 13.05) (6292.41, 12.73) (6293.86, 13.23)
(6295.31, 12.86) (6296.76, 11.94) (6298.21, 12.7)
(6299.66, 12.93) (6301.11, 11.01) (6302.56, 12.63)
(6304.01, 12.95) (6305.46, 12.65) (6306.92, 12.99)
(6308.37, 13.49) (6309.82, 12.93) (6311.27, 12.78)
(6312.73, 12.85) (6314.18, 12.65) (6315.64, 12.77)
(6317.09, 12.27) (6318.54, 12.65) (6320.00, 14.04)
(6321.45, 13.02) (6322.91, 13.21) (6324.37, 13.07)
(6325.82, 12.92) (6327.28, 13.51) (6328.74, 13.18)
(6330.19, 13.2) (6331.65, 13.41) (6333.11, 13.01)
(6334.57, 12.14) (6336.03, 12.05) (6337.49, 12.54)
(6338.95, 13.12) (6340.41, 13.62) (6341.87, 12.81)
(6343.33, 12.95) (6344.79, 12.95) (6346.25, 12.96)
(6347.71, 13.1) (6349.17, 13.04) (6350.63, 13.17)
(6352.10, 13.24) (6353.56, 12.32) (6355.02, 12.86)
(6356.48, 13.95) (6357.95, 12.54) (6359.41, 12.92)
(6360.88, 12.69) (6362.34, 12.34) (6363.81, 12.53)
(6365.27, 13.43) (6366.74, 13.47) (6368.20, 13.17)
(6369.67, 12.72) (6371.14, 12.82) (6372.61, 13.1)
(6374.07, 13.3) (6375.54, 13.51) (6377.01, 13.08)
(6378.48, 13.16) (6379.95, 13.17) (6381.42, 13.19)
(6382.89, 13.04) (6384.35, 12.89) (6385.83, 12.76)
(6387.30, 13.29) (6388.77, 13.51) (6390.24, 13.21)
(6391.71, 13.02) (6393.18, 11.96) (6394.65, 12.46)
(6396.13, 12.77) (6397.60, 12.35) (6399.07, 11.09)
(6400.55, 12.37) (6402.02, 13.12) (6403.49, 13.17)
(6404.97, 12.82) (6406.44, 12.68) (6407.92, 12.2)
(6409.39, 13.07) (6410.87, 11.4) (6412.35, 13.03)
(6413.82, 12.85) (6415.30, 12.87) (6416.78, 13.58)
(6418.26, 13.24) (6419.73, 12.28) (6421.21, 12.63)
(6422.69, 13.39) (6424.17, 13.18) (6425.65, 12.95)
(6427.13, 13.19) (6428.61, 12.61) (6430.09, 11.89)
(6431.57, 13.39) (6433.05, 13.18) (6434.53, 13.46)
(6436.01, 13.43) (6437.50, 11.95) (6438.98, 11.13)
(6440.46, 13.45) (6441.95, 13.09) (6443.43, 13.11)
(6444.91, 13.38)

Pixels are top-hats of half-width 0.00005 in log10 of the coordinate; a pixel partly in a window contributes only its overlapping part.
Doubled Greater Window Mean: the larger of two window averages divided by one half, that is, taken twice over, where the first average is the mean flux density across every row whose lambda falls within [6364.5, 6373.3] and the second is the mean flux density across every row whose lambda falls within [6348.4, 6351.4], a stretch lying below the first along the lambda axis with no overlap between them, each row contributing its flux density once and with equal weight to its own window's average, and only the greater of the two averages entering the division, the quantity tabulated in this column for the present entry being 26.2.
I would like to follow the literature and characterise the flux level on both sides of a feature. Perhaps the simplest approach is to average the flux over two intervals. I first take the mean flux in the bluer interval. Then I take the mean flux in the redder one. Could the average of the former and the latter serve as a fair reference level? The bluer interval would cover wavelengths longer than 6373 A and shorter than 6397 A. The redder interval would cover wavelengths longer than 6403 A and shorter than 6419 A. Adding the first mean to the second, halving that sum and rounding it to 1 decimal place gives 12.9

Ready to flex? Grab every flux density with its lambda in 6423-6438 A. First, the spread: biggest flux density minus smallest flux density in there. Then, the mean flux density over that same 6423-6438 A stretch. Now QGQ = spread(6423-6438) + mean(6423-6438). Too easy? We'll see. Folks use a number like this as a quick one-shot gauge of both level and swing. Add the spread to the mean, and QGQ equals 14.5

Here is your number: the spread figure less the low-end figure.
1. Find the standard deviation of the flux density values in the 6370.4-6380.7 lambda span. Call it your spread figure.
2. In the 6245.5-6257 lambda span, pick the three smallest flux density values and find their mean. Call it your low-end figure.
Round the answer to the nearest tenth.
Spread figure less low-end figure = -11.9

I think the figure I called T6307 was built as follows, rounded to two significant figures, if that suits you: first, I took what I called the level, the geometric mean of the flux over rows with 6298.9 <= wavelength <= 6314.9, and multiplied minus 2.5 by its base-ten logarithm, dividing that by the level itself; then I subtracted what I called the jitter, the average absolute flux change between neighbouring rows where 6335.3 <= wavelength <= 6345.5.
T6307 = -0.64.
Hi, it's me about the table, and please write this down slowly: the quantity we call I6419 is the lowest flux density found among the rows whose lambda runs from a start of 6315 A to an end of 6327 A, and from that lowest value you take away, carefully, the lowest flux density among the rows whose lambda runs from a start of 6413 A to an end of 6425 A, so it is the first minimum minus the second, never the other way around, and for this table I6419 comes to 0.0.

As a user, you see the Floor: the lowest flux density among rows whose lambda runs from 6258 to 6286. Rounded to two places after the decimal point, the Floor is 12.20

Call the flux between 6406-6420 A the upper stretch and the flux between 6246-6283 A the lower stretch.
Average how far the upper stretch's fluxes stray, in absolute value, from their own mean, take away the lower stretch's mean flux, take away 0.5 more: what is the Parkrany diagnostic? -12.9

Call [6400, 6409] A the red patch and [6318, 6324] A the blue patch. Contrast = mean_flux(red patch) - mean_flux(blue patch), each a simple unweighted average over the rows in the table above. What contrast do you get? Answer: -0.5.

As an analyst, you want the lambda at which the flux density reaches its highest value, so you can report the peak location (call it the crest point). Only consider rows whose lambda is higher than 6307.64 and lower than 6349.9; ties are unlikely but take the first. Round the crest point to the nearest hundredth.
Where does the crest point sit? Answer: 6320.00 A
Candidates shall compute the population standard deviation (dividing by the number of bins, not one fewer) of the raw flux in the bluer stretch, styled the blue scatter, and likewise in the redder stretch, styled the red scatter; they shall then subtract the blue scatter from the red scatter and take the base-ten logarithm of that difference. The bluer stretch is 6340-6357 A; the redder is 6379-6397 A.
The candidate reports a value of -2.1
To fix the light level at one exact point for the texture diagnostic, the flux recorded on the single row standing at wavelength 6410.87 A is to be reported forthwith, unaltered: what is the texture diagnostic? 11.4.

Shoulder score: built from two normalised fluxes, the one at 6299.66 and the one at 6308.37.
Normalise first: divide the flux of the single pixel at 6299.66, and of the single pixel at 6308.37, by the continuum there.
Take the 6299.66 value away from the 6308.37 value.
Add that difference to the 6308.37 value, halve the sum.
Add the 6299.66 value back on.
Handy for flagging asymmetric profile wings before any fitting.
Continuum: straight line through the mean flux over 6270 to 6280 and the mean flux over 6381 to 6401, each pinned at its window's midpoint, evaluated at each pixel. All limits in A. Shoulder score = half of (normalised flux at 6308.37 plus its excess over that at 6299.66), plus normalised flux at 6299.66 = 1.51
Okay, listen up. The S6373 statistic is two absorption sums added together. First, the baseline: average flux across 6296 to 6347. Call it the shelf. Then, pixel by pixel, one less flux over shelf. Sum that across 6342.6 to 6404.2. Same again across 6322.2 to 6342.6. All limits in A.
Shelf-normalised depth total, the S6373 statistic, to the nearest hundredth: -0.36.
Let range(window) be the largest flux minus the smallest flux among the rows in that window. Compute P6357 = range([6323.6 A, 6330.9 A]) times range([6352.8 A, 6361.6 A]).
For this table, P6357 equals 1.0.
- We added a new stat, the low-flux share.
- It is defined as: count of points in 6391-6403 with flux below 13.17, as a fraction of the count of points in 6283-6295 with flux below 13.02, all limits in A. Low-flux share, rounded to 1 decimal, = 2.0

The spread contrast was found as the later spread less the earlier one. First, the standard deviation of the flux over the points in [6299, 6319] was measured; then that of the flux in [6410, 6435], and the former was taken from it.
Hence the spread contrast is 0.03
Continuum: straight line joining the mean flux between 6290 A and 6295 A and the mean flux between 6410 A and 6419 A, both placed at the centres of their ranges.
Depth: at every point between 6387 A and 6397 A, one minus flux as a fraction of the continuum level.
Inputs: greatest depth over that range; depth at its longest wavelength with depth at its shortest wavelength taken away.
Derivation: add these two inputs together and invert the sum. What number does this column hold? 9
